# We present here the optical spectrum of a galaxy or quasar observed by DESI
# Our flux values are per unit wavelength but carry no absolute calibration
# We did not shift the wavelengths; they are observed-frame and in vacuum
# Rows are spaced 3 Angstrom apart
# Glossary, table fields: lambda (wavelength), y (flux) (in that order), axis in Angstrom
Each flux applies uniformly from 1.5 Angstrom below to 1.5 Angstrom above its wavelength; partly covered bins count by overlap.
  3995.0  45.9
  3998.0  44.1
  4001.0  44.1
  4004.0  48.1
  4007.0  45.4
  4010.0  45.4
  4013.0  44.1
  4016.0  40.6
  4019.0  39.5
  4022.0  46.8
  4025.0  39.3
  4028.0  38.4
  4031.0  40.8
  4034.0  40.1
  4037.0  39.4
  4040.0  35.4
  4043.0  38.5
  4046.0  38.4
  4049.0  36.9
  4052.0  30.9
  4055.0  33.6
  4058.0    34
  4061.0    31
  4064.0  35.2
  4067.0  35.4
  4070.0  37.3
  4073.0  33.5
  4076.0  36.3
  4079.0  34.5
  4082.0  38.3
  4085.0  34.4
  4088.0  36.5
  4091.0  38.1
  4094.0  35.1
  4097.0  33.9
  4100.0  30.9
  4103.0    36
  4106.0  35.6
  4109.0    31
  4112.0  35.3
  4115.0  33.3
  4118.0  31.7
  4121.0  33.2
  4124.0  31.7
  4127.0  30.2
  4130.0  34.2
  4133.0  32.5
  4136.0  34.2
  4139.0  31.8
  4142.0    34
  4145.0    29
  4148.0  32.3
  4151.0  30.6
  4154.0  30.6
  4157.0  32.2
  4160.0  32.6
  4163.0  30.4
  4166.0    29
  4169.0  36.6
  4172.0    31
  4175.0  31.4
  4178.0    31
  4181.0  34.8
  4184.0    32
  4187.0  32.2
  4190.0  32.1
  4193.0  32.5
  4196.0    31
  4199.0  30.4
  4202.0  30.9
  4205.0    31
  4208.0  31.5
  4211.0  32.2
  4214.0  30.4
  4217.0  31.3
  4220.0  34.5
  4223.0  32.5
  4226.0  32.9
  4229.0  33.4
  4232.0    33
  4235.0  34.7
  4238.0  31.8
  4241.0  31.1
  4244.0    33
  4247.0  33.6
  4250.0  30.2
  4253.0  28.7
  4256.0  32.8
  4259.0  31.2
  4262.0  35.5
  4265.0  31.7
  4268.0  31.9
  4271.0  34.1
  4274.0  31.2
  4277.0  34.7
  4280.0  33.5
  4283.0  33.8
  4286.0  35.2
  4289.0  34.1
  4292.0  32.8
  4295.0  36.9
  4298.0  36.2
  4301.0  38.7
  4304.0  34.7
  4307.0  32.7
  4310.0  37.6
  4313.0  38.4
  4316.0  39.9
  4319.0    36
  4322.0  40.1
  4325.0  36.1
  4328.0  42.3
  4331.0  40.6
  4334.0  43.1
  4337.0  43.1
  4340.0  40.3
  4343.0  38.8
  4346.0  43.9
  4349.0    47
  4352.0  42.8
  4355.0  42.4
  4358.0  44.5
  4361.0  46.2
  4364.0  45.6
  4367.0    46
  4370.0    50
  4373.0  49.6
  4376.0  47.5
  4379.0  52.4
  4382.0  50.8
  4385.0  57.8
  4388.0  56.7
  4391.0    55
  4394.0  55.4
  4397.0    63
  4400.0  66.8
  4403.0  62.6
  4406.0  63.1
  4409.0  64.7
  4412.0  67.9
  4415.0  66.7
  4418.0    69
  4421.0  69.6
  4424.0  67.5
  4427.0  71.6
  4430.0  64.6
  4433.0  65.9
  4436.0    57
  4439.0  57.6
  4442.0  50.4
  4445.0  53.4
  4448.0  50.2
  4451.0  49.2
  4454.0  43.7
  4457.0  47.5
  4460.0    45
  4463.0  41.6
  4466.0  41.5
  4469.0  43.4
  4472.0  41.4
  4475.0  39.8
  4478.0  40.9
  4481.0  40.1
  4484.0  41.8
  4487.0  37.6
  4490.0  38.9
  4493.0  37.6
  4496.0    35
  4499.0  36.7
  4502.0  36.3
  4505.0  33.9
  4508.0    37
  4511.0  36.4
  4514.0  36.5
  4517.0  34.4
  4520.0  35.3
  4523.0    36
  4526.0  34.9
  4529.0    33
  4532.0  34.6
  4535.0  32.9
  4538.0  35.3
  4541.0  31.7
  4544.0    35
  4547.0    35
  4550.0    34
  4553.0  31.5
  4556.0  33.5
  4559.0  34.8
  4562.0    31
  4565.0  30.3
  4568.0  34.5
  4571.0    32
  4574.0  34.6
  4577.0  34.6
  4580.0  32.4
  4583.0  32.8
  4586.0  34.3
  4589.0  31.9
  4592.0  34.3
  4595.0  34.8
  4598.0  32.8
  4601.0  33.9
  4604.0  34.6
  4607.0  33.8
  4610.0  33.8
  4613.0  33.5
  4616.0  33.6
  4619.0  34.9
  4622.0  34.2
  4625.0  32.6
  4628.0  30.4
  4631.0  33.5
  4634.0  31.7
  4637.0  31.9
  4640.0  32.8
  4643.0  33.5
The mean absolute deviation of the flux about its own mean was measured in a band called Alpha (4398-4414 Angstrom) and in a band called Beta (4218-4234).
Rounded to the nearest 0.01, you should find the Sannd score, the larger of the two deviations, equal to 1.86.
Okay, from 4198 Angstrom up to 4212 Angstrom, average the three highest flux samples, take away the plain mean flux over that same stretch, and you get 0.37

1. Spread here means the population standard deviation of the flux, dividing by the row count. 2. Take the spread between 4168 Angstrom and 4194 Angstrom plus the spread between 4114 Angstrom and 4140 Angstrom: 3.0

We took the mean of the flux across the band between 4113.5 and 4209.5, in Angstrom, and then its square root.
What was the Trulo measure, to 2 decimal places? 5.65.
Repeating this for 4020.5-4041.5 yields 6.33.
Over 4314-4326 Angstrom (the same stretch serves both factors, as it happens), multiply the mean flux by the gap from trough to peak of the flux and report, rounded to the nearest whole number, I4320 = 156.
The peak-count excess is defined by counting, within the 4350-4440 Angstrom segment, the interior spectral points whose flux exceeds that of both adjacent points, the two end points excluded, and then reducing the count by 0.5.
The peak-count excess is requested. 8.5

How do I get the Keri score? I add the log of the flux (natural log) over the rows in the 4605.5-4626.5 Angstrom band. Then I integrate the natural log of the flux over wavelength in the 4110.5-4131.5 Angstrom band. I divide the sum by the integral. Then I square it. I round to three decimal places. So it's 0.113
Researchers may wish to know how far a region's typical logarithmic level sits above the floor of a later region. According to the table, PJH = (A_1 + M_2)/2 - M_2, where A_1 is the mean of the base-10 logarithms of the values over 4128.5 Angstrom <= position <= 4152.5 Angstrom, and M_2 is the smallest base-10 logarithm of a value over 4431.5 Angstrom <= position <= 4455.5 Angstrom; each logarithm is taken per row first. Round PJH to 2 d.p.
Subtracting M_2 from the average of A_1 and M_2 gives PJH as -0.07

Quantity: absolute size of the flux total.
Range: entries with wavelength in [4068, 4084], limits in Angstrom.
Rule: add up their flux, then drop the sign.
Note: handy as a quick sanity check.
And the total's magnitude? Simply 180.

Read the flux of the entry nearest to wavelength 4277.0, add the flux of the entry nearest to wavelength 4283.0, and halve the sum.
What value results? 34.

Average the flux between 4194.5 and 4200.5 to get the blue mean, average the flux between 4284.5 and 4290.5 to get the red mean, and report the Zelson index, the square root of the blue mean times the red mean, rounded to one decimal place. 32.6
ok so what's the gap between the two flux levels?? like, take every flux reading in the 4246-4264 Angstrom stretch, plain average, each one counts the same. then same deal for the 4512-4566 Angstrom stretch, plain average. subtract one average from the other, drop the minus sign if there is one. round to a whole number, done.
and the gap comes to 2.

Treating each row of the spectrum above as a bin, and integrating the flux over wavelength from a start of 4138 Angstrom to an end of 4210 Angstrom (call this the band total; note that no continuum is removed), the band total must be 2283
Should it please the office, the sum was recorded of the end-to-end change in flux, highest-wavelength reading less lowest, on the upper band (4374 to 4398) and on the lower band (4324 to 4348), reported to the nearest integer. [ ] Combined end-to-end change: 23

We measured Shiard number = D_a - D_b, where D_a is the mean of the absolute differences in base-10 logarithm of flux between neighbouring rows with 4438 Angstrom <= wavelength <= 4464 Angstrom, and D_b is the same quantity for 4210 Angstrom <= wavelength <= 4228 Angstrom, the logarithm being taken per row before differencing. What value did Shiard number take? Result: 0.011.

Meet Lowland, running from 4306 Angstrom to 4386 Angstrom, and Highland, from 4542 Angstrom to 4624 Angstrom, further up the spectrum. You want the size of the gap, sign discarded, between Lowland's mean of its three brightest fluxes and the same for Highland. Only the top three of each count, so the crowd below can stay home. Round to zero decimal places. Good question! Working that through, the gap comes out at 19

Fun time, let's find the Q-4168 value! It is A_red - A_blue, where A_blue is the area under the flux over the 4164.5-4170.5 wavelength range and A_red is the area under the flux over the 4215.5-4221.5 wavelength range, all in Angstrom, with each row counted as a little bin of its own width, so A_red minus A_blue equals 1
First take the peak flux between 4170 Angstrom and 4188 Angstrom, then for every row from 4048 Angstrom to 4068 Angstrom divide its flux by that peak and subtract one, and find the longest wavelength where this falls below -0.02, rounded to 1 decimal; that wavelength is 4061.0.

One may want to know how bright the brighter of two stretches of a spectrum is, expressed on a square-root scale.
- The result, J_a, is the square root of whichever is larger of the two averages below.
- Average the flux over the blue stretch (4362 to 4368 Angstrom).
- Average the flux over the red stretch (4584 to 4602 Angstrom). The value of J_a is 6.77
